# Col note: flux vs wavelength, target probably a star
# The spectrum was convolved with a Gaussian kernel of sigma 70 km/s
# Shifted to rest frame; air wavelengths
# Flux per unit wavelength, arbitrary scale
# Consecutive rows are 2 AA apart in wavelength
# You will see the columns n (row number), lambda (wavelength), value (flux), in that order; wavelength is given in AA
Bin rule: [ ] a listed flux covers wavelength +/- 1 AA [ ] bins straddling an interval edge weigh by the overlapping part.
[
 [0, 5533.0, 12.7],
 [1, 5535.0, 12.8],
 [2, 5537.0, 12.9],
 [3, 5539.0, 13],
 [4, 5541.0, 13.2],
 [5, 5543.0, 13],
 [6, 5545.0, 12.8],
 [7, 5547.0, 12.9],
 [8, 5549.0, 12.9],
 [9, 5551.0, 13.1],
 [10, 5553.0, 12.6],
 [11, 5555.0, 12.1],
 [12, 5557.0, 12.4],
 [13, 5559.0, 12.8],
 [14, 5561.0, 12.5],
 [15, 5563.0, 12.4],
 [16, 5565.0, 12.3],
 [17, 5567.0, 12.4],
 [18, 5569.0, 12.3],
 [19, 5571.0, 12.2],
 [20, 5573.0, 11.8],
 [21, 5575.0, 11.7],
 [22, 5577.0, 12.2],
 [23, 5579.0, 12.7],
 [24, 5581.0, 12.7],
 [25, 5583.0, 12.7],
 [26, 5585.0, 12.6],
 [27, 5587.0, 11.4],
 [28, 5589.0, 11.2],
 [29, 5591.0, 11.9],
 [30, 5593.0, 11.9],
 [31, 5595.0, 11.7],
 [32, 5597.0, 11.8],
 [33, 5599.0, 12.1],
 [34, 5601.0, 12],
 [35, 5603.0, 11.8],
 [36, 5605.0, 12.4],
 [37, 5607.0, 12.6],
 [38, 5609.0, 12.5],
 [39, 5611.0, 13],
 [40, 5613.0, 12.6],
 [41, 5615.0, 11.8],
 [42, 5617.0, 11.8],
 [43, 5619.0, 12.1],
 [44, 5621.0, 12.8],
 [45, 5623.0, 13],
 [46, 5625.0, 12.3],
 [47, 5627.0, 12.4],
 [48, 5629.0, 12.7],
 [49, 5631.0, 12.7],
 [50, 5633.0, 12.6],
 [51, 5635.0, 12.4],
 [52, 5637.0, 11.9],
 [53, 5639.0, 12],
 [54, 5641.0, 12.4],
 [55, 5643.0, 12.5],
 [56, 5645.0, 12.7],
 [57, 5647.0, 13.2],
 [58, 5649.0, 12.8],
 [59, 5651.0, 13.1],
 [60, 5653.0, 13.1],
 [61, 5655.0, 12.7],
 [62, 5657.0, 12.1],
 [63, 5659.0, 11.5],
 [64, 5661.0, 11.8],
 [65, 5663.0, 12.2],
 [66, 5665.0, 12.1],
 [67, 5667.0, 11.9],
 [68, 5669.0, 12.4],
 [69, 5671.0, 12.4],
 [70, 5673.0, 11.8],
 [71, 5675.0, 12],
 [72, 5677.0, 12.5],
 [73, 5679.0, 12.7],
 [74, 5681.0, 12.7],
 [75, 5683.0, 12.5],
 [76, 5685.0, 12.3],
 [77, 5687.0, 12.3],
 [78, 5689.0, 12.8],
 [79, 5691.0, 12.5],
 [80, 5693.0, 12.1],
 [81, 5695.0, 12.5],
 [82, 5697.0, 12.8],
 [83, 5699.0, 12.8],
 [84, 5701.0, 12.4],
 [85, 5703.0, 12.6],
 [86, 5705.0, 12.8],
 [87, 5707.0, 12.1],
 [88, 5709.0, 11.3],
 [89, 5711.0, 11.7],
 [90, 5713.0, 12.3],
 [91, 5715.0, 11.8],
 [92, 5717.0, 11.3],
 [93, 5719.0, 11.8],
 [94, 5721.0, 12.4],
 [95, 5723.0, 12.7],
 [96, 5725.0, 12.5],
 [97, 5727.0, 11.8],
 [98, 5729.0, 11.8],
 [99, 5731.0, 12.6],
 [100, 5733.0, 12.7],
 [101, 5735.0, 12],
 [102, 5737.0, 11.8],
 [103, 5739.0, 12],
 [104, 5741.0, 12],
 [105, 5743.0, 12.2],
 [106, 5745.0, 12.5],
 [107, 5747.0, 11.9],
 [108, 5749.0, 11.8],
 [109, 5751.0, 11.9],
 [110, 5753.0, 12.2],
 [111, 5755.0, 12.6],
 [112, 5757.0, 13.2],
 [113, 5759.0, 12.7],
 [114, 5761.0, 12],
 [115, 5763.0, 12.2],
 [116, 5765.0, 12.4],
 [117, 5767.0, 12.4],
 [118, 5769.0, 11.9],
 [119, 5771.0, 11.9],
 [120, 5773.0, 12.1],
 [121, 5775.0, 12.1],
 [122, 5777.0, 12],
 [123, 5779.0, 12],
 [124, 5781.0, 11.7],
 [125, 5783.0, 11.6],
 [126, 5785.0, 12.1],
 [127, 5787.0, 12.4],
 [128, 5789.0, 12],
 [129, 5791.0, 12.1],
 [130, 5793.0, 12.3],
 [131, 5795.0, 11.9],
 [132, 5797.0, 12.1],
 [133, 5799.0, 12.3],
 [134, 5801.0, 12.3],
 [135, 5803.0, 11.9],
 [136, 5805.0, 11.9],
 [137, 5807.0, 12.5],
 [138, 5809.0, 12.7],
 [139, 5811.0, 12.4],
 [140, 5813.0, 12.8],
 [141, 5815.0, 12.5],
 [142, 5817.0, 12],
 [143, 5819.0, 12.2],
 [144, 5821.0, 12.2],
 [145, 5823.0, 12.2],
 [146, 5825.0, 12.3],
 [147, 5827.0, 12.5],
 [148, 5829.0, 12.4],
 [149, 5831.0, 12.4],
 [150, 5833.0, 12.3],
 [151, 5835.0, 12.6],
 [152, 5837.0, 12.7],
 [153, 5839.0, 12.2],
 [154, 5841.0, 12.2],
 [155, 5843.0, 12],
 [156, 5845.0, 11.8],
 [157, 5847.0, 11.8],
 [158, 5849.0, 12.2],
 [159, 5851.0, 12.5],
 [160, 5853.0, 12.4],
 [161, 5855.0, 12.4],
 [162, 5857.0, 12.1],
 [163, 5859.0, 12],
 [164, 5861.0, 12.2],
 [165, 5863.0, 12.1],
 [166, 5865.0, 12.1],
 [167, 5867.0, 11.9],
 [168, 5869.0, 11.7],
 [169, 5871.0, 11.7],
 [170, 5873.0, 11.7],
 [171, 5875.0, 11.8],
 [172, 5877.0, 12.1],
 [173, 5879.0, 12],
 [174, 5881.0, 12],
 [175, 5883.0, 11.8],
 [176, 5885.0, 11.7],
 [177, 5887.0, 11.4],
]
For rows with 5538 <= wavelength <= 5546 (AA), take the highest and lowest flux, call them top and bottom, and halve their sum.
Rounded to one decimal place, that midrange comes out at 13.0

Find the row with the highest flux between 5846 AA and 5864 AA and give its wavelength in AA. 5851.0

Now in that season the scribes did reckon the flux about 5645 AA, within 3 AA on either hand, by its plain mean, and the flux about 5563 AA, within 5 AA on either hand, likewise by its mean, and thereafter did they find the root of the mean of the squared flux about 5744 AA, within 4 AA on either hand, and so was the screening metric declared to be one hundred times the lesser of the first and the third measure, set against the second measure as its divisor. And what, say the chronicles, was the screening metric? 97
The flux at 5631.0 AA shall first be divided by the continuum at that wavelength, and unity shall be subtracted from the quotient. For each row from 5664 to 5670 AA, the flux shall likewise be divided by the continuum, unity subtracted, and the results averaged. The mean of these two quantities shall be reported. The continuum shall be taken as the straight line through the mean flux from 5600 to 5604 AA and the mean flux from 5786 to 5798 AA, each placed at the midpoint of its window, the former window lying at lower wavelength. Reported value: 0.038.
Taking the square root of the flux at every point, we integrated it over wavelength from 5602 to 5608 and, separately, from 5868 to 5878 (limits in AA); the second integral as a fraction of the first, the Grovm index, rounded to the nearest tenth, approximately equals 1.6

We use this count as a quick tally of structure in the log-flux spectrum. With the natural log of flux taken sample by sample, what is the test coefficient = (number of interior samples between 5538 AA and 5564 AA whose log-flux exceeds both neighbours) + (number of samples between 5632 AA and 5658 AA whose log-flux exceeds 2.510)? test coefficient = 13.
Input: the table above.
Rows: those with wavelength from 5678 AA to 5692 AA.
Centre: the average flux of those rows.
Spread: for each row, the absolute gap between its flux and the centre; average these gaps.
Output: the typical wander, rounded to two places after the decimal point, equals 0.16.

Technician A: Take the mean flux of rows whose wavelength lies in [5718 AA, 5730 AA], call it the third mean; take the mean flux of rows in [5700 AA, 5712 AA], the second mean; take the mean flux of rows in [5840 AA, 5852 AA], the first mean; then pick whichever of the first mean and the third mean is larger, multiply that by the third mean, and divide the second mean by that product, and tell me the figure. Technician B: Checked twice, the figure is 0.0821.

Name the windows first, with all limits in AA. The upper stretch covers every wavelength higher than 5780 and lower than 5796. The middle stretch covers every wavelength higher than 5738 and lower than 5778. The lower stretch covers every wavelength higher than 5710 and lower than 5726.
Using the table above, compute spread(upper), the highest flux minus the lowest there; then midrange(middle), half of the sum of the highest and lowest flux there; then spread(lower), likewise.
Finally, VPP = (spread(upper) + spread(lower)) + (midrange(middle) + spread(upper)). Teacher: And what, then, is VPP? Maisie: 15.5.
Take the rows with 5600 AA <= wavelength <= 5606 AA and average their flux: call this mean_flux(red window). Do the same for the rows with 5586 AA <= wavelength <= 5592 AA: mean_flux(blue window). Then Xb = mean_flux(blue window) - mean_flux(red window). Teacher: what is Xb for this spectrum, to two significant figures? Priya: -0.57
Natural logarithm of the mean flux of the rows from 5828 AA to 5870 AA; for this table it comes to 2.50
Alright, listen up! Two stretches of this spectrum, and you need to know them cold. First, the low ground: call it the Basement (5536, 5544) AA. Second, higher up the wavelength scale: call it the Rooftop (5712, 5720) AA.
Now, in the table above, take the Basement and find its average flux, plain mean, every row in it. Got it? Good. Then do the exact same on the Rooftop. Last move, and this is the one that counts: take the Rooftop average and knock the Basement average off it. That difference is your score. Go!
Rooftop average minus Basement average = -1.2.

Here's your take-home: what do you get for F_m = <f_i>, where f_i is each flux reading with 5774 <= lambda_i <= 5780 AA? 12.0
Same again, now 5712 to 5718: 11.8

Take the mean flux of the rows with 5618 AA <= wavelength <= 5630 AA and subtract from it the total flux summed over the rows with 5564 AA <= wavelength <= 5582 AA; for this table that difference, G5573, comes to -98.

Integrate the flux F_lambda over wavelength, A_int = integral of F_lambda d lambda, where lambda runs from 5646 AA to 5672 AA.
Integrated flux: 323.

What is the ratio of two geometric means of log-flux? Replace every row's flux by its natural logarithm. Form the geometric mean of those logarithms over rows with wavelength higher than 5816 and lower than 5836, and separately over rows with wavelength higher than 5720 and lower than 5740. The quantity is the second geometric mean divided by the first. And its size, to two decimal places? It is 1.00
